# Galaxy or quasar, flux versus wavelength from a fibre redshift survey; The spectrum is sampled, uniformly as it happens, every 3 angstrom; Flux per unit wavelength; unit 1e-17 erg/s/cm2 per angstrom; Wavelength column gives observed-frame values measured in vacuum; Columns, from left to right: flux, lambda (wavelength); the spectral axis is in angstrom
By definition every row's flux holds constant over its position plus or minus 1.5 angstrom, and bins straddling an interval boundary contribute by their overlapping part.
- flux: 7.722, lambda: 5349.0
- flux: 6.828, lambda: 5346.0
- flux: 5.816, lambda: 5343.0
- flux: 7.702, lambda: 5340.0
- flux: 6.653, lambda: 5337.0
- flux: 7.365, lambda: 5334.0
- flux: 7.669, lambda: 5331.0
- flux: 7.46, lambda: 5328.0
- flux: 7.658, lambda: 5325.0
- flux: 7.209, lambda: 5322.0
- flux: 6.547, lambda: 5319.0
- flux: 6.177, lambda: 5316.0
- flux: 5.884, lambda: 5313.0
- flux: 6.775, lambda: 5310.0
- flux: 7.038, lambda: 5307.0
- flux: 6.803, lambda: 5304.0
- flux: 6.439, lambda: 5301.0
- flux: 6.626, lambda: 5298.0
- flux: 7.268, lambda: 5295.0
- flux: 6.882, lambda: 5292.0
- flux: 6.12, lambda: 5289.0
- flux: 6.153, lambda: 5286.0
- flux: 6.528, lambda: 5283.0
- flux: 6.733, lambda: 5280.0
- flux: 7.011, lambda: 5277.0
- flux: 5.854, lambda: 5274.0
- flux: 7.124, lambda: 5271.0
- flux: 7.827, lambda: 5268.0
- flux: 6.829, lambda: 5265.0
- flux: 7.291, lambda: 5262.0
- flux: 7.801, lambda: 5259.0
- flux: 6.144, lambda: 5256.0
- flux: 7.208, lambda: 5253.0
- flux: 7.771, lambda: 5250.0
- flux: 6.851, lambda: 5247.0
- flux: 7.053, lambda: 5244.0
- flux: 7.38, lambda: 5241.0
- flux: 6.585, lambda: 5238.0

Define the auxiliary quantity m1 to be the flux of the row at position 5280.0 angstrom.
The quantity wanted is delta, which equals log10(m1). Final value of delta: 0.828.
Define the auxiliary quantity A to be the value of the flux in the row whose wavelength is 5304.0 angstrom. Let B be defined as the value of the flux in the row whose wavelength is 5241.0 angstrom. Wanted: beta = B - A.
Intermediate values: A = 6.803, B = 7.38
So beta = 0.58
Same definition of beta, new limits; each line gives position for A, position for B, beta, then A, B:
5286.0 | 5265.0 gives 0.68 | 6.153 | 6.829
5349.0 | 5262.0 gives -0.43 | 7.722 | 7.291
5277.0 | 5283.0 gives -0.48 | 7.011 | 6.528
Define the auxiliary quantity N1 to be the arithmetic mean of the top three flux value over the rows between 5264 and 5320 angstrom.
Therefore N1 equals 7.41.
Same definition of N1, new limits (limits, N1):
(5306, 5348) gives 7.68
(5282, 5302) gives 6.93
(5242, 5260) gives 7.59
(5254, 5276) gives 7.64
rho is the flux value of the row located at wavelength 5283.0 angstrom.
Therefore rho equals 6.528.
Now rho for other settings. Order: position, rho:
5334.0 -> 7.365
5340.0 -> 7.702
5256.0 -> 6.144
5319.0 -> 6.547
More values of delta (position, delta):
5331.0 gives 0.885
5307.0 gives 0.847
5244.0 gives 0.848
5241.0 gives 0.868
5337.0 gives 0.823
